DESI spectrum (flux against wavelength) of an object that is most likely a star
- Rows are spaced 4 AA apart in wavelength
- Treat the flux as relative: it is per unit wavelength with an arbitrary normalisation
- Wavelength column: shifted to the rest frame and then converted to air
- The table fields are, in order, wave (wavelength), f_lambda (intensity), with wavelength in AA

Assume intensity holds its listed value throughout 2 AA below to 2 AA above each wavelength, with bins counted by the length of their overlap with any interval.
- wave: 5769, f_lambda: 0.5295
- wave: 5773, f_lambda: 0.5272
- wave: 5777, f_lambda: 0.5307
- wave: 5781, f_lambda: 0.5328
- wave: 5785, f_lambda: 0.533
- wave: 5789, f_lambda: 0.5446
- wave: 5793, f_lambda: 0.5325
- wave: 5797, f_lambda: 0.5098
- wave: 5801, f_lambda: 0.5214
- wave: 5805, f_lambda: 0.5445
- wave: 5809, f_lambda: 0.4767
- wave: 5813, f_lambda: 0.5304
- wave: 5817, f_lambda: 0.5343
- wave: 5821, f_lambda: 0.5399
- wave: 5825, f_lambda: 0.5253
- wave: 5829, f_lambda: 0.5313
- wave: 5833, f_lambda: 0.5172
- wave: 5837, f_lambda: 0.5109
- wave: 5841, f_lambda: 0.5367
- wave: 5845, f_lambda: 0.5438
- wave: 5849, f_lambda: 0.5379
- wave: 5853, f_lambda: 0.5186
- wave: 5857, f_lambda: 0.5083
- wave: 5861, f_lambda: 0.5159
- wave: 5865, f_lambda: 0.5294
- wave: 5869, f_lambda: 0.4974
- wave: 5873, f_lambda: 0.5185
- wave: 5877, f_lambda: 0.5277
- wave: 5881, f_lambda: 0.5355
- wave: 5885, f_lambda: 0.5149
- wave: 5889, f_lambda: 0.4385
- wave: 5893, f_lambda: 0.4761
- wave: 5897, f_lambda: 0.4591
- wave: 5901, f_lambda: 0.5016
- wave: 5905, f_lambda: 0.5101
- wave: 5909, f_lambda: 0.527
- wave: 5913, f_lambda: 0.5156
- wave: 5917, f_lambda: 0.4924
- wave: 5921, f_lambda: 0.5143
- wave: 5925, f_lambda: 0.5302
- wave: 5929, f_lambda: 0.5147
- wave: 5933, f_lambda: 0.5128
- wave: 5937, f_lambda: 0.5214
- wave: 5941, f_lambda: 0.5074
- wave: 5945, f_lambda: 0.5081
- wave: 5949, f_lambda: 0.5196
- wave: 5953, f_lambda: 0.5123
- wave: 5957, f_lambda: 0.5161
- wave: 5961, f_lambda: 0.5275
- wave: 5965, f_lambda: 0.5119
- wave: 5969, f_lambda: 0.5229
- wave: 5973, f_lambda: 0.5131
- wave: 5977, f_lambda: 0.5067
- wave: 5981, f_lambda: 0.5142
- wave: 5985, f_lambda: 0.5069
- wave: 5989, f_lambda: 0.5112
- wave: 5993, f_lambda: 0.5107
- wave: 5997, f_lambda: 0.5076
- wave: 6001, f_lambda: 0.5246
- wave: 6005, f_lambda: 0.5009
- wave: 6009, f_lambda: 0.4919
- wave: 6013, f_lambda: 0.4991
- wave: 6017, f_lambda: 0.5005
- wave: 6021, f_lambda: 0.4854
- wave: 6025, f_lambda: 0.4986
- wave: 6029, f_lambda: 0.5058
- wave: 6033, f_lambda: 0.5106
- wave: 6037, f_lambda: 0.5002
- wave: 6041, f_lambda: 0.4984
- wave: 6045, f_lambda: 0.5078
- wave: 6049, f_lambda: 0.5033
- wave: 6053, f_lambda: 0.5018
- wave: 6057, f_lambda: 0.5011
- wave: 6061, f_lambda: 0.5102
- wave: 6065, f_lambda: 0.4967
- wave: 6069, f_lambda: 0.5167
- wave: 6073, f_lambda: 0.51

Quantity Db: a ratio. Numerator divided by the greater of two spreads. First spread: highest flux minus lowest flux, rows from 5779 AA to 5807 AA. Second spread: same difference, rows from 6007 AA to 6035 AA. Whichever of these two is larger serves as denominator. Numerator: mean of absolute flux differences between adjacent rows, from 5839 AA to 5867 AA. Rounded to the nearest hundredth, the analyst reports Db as 0.31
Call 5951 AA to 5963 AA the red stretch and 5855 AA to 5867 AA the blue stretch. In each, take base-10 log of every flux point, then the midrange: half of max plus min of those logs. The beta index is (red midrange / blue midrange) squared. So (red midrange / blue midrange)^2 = 0.99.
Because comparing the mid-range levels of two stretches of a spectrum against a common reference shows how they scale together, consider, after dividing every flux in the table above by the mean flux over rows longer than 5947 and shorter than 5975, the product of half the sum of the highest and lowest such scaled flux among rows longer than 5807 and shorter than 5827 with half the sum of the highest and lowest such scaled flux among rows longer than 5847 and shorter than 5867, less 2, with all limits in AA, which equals -1.01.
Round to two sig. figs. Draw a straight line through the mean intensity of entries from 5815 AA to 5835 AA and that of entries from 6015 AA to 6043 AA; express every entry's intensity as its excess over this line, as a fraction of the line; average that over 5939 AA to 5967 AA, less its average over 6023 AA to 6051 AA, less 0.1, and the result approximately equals -0.10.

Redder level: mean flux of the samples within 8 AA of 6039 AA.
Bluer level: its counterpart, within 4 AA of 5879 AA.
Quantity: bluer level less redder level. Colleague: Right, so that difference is 0.027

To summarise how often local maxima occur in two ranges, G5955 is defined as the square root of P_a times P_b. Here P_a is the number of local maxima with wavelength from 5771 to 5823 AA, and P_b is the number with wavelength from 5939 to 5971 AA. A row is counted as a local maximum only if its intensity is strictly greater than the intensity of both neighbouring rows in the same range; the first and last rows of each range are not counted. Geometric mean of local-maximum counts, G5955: 2.00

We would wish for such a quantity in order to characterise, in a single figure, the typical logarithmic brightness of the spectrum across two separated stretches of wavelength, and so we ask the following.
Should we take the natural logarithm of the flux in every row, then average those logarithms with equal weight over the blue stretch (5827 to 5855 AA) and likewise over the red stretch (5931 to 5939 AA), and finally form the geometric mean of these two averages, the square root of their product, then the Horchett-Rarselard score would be 0.649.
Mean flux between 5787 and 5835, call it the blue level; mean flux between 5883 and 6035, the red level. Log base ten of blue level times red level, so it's -0.575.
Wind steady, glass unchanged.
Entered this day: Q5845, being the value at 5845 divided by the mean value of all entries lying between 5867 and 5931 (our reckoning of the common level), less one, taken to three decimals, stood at 0.078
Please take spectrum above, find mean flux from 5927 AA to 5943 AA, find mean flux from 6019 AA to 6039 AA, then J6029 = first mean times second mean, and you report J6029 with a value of 0.257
